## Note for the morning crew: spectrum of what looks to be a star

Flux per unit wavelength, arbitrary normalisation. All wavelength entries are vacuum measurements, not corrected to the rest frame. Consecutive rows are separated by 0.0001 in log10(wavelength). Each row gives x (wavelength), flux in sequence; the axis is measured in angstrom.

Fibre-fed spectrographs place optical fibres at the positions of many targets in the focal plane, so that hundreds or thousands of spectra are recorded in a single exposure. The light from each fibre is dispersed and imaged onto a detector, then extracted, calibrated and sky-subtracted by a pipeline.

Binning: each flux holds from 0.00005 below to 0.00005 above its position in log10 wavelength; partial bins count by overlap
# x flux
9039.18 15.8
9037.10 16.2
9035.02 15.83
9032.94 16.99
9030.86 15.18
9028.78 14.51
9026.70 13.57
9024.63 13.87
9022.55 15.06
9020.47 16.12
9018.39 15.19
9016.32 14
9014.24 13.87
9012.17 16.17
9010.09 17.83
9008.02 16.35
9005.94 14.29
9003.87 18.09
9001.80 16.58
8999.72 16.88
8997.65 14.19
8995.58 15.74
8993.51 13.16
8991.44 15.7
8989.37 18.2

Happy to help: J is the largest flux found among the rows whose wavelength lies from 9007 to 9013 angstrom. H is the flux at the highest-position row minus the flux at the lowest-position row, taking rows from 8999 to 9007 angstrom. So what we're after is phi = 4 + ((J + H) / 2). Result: 11.6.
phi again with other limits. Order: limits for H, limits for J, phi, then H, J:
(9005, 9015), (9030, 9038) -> 12.3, 0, 16.99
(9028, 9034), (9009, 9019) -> 14.2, 2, 17.83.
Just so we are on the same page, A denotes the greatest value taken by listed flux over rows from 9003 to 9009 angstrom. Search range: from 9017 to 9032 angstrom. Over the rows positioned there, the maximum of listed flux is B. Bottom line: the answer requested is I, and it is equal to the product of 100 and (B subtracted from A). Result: 197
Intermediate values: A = 18.09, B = 16.12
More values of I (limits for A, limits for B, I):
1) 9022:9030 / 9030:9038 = -193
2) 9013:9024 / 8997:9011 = -197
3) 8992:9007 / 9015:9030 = 197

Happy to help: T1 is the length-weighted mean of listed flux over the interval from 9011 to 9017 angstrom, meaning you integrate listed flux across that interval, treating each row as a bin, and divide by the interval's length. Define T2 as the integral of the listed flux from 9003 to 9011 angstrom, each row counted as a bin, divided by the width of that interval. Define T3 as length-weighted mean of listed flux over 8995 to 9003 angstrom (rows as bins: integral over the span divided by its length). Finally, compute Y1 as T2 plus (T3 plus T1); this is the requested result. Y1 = 47.3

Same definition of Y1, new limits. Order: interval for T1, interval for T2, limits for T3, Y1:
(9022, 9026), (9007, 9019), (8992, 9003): 45.3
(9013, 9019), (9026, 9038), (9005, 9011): 45.9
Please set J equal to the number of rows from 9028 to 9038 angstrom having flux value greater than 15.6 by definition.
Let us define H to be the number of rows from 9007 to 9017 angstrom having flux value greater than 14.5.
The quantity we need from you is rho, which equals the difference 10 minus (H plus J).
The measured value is 4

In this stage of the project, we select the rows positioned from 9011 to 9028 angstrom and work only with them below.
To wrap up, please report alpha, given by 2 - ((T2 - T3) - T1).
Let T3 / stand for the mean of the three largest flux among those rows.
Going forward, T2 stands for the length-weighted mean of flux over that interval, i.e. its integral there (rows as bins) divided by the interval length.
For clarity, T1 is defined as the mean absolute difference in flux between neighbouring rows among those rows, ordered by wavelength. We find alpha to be 4.09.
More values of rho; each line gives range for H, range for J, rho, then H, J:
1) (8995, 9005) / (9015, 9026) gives 5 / 4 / 1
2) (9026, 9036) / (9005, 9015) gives 3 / 4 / 3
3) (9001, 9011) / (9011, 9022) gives 4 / 4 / 2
